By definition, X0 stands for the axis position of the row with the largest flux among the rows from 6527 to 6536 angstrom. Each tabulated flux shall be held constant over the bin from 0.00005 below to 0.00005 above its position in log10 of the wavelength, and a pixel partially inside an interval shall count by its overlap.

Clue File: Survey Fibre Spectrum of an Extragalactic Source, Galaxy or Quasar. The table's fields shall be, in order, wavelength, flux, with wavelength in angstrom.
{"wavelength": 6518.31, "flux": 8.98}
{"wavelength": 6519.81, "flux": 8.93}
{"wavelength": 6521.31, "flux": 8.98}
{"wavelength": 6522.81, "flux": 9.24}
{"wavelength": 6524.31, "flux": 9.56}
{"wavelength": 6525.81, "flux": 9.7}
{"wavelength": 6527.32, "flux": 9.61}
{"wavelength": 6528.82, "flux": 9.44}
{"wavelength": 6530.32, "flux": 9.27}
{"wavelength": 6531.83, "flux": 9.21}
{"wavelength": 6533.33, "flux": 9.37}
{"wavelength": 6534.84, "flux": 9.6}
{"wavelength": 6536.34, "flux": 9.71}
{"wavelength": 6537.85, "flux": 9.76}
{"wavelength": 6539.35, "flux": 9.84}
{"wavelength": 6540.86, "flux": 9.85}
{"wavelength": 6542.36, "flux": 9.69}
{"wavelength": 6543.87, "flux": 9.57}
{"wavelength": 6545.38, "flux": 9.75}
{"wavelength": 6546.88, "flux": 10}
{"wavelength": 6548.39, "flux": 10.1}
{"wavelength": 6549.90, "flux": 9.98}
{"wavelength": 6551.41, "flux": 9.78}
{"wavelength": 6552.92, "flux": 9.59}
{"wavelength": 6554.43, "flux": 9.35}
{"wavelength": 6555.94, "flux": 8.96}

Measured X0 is 6527.32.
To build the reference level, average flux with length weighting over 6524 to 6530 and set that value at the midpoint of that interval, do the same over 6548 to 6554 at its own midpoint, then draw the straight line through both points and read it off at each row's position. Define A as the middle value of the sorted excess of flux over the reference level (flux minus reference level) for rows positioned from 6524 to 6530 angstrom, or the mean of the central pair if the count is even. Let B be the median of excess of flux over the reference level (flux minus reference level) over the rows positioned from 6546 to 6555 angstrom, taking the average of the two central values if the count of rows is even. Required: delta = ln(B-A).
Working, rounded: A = 0.04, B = 0.07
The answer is -3.3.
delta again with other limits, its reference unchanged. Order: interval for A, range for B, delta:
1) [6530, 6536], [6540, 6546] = -1.3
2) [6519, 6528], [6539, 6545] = -1.7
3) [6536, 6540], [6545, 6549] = -1.9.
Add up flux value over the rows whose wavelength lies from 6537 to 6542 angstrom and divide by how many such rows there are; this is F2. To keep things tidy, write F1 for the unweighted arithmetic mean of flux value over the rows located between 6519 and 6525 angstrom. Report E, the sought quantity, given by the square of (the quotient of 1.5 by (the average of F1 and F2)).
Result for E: 0.0249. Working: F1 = 9.18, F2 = 9.82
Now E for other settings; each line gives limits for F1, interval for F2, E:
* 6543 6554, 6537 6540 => 0.0234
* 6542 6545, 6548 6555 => 0.0239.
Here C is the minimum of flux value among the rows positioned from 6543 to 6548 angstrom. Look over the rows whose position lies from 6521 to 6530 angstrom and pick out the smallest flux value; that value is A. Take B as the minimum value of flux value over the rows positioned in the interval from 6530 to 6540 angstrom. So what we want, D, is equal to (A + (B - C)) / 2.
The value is 4.31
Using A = 8.98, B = 9.21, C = 9.57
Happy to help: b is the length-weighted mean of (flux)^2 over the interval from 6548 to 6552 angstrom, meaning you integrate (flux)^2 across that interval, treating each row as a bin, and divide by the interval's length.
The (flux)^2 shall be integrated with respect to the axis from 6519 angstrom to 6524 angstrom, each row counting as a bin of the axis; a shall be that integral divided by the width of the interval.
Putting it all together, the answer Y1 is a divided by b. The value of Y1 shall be 0.84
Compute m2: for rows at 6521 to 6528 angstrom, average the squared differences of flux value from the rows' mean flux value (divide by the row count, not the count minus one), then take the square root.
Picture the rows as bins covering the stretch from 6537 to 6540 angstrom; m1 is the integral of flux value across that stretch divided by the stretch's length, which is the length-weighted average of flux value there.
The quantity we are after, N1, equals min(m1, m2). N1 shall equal 0.27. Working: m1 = 9.80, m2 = 0.27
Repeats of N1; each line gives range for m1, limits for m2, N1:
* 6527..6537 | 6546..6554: 0.18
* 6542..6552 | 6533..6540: 0.16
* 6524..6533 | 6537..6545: 0.10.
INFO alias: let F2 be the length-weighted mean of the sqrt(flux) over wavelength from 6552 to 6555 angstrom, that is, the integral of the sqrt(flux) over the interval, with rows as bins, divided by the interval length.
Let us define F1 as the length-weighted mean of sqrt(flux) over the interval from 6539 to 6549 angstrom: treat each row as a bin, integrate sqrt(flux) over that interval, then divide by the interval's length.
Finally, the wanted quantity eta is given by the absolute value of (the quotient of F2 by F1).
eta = 0.982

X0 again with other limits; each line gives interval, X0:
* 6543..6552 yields 6548.39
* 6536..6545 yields 6540.86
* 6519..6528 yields 6525.81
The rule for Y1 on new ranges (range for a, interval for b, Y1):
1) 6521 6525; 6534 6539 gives 0.92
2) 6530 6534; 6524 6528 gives 0.93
